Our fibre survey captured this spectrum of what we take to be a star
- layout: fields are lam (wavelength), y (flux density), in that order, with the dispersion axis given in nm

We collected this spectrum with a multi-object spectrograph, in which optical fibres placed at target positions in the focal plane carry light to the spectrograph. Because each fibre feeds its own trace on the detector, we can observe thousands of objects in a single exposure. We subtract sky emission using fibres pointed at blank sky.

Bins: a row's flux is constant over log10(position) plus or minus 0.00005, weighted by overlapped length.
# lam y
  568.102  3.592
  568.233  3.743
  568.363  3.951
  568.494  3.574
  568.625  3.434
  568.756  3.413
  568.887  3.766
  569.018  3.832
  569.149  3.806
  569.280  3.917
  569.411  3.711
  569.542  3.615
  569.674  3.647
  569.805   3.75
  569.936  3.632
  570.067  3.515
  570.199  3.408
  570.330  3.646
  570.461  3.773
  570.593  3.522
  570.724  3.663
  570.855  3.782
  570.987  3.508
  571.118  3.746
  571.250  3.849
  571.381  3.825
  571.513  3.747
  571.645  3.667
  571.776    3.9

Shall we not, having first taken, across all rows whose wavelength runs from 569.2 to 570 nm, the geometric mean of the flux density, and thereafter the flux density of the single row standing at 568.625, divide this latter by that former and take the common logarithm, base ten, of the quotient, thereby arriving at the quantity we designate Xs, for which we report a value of -0.03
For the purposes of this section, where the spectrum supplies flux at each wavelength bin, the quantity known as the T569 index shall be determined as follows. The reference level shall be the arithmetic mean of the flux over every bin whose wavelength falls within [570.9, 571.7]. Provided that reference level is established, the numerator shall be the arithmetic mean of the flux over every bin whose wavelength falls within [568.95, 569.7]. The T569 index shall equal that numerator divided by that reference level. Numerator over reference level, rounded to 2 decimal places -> 1.01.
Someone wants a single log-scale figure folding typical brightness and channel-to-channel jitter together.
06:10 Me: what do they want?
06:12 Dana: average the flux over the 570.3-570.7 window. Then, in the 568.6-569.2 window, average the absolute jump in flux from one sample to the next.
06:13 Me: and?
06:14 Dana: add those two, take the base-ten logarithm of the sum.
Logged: 0.576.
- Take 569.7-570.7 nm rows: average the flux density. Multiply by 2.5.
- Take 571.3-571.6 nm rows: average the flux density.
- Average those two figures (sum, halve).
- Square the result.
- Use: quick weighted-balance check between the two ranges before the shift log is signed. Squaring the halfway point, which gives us 41.0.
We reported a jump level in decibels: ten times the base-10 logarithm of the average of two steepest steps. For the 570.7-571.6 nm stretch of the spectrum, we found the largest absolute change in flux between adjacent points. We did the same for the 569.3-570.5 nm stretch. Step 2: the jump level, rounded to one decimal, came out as -5.9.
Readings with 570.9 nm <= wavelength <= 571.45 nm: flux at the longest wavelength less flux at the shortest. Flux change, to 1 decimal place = 0.3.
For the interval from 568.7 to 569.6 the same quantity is 0.2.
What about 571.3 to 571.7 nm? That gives -0.2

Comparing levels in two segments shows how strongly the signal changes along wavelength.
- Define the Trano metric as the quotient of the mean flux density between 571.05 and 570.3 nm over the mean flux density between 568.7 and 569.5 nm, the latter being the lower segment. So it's 0.98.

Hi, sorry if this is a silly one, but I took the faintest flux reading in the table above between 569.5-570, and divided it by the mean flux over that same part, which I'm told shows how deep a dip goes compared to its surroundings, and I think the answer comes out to 0.99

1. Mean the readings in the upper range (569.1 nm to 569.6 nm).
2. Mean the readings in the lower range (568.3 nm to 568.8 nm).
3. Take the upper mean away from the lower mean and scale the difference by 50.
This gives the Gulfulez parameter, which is -8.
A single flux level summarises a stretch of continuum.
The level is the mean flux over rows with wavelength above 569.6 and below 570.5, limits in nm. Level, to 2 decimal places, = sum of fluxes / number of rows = 3.62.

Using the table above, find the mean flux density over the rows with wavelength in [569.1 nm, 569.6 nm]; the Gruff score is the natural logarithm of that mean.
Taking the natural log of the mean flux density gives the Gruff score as 1.33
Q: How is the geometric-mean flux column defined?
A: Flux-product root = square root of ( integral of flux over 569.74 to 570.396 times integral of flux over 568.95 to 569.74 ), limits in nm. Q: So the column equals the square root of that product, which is 2.64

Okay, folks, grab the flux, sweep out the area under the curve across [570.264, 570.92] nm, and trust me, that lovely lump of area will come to 2.42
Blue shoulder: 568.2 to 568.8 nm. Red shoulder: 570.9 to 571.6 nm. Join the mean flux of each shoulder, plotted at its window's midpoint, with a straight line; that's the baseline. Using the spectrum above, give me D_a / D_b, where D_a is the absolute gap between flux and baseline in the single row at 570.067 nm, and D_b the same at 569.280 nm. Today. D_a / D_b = 0.66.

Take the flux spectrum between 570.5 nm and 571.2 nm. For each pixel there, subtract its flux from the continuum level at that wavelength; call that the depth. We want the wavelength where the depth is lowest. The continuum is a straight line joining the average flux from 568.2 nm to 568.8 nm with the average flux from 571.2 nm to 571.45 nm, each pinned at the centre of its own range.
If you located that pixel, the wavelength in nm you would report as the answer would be 570.855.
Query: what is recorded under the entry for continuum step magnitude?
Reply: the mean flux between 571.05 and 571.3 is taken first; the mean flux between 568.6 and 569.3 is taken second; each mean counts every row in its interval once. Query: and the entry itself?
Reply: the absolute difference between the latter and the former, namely 0.10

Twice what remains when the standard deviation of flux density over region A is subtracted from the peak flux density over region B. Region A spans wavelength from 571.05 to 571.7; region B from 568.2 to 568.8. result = 7.8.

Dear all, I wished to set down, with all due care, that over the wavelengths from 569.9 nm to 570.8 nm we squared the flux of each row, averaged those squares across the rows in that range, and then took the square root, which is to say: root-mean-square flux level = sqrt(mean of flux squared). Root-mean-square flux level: 3.60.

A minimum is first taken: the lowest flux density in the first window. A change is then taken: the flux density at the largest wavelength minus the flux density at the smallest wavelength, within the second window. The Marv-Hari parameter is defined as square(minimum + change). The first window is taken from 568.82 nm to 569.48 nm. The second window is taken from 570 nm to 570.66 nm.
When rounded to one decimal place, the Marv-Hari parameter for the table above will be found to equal 13.8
